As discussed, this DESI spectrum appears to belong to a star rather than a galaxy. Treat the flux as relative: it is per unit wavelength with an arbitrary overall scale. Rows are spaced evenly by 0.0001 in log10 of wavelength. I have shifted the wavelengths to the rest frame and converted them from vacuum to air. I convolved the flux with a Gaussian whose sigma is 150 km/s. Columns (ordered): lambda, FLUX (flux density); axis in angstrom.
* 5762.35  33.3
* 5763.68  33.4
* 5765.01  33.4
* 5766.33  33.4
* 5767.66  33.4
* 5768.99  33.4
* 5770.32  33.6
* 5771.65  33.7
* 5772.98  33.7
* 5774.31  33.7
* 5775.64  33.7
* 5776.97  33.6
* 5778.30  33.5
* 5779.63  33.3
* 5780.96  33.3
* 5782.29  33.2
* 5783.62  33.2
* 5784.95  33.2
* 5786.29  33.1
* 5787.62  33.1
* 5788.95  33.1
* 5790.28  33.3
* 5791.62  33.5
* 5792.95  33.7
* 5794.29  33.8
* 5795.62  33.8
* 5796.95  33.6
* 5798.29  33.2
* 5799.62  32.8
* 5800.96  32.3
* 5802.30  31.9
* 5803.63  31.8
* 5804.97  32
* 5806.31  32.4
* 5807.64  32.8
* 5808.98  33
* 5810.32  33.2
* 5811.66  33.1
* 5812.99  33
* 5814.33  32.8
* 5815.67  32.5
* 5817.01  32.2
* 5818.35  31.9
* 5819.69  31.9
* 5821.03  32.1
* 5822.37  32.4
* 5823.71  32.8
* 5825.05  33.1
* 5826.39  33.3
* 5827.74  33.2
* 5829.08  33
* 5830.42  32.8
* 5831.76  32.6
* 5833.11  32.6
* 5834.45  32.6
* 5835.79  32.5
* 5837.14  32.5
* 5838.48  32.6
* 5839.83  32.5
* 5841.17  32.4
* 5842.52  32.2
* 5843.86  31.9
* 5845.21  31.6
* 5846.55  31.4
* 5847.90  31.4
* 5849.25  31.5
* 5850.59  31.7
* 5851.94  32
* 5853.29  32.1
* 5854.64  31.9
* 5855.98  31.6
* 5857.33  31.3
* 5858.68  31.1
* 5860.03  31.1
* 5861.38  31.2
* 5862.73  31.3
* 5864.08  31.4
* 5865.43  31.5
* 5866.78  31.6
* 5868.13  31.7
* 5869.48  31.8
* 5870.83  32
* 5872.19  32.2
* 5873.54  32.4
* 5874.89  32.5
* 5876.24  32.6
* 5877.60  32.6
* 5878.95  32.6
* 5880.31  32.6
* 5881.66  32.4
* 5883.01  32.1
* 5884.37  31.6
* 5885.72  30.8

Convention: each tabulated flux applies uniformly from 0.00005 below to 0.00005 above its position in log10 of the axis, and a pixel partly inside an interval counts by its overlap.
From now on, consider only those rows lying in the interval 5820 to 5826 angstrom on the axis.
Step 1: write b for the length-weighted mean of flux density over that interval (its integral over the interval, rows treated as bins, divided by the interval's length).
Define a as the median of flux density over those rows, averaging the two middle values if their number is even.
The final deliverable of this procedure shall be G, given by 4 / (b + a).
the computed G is 0.0613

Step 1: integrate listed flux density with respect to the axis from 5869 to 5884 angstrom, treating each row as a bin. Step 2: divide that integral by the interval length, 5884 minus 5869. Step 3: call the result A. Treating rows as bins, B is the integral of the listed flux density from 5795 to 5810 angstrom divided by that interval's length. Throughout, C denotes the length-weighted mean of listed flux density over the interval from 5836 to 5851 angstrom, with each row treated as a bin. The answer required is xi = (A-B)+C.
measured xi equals 31.6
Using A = 32.3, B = 32.7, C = 32.0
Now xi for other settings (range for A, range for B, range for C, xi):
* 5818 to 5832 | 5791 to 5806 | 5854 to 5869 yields 31.2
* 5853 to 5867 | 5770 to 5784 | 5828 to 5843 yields 30.5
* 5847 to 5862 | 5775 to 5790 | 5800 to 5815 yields 30.8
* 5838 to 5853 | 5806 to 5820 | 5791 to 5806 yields 32.2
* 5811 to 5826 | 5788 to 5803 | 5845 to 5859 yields 31.0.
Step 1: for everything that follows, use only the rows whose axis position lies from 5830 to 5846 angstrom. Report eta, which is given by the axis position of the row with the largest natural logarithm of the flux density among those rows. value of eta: 5830.42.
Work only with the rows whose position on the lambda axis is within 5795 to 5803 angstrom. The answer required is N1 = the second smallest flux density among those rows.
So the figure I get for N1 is 32.3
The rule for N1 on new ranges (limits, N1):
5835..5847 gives 31.6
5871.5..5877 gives 32.4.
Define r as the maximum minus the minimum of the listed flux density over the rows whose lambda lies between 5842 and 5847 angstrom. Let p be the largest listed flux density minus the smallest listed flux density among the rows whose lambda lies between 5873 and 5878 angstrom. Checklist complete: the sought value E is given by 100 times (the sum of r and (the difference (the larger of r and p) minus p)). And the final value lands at 140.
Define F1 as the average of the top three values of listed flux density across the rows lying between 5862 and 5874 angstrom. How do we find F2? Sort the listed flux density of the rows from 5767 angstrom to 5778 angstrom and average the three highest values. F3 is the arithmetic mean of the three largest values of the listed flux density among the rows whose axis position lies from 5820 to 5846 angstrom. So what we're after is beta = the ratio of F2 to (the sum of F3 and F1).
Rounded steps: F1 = 32.2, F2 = 33.7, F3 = 33.2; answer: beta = 0.515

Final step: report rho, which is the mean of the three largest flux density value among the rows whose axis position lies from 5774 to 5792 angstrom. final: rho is 33.7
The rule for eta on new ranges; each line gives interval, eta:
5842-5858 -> 5842.52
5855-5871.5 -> 5870.83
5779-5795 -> 5794.29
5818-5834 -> 5826.39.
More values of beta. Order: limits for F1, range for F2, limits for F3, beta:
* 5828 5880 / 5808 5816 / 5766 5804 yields 0.497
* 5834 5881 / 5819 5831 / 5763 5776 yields 0.501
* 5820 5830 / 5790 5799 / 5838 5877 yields 0.513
